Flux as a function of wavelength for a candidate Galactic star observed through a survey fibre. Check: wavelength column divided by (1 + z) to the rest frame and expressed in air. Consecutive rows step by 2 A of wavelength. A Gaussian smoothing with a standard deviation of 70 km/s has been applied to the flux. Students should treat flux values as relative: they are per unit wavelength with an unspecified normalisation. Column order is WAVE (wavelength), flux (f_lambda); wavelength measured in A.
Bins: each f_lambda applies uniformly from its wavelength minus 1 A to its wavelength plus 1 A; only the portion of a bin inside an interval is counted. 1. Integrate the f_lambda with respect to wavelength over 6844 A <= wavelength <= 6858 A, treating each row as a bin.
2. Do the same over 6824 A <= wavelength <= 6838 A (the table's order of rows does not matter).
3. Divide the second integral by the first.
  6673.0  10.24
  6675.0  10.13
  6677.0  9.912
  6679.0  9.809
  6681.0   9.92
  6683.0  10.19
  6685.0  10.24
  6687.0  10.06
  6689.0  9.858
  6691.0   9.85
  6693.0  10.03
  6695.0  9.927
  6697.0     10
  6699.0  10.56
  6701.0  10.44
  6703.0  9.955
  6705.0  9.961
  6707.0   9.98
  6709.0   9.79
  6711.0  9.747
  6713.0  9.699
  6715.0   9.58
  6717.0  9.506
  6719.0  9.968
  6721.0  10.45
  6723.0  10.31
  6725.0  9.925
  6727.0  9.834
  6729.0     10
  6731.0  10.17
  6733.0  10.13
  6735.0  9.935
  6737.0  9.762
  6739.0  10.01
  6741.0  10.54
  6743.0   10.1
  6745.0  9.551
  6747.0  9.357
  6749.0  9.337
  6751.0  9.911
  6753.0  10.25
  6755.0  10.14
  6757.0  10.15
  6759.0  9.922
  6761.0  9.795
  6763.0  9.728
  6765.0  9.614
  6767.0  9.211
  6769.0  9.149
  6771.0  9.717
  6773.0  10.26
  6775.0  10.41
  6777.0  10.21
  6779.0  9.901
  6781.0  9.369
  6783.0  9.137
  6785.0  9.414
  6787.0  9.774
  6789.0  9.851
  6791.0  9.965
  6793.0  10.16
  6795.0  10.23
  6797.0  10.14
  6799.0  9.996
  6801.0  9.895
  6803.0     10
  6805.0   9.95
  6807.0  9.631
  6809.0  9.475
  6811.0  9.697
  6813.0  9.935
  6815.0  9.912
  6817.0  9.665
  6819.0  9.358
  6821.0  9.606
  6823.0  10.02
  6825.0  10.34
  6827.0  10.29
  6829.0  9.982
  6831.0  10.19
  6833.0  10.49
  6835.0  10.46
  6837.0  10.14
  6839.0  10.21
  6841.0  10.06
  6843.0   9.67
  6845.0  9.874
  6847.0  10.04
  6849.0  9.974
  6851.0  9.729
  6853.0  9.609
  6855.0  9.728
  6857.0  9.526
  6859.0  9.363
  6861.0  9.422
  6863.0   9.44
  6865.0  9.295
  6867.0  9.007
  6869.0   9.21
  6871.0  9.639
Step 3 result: 1.050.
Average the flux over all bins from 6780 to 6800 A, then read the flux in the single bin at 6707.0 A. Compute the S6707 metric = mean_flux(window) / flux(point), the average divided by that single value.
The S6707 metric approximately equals 0.98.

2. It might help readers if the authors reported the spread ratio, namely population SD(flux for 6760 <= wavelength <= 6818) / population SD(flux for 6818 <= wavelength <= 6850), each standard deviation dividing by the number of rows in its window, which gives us 1.10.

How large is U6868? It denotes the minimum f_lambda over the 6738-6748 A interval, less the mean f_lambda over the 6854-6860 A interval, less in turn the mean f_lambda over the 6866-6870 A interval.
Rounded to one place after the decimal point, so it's -9.3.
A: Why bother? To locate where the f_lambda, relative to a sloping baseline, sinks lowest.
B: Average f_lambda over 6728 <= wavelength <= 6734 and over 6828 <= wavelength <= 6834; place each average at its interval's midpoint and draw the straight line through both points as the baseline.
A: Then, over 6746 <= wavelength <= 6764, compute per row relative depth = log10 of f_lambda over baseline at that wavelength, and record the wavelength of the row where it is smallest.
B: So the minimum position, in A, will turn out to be 6749.0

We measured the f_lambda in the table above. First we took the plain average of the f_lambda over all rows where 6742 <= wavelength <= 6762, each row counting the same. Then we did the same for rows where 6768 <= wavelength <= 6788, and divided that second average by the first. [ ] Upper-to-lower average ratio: 0.99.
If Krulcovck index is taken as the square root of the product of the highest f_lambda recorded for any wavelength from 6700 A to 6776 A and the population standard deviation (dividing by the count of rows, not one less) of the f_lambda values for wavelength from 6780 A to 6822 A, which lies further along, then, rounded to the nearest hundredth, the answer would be 1.74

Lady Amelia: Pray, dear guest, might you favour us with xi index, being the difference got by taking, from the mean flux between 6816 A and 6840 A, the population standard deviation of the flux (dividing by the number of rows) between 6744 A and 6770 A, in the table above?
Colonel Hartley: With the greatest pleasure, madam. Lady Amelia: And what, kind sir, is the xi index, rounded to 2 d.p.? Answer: 9.71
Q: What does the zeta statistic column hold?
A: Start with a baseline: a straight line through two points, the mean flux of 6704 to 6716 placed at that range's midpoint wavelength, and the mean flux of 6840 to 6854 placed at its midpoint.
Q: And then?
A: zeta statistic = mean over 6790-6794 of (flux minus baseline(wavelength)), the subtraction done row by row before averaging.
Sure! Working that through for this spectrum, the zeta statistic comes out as 0.23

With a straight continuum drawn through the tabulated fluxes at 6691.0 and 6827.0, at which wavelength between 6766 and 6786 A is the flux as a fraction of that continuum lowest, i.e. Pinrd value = 6783.0 A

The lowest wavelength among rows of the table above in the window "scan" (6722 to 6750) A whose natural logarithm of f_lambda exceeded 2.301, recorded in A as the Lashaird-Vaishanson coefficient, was 6723.0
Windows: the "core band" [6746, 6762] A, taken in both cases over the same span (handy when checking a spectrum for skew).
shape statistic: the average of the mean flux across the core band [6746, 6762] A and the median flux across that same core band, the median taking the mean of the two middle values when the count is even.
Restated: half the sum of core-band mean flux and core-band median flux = 9.9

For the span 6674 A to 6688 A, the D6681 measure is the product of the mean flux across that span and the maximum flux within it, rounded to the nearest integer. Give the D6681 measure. 103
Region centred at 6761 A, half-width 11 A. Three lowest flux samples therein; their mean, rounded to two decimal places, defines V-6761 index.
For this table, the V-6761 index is 9.32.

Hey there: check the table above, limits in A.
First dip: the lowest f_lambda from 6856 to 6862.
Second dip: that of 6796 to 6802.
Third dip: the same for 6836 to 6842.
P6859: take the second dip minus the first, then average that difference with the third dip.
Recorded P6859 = 5.3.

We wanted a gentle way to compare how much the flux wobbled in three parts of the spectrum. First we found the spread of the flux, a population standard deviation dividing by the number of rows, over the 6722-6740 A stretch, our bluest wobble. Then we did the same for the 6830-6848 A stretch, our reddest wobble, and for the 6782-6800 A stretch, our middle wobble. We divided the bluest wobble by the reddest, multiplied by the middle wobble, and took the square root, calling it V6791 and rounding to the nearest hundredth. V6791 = 0.48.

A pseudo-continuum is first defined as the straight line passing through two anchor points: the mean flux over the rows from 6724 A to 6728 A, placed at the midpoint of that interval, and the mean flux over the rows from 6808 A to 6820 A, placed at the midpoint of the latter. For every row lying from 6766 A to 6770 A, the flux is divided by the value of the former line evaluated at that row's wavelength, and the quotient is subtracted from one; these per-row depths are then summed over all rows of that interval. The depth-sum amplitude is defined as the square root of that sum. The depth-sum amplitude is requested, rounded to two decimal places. 0.35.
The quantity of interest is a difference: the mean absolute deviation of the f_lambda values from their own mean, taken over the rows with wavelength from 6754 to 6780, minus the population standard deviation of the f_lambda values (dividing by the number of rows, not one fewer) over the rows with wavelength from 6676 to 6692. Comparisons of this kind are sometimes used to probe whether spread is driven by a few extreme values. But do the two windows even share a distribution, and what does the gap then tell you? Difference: 0.15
